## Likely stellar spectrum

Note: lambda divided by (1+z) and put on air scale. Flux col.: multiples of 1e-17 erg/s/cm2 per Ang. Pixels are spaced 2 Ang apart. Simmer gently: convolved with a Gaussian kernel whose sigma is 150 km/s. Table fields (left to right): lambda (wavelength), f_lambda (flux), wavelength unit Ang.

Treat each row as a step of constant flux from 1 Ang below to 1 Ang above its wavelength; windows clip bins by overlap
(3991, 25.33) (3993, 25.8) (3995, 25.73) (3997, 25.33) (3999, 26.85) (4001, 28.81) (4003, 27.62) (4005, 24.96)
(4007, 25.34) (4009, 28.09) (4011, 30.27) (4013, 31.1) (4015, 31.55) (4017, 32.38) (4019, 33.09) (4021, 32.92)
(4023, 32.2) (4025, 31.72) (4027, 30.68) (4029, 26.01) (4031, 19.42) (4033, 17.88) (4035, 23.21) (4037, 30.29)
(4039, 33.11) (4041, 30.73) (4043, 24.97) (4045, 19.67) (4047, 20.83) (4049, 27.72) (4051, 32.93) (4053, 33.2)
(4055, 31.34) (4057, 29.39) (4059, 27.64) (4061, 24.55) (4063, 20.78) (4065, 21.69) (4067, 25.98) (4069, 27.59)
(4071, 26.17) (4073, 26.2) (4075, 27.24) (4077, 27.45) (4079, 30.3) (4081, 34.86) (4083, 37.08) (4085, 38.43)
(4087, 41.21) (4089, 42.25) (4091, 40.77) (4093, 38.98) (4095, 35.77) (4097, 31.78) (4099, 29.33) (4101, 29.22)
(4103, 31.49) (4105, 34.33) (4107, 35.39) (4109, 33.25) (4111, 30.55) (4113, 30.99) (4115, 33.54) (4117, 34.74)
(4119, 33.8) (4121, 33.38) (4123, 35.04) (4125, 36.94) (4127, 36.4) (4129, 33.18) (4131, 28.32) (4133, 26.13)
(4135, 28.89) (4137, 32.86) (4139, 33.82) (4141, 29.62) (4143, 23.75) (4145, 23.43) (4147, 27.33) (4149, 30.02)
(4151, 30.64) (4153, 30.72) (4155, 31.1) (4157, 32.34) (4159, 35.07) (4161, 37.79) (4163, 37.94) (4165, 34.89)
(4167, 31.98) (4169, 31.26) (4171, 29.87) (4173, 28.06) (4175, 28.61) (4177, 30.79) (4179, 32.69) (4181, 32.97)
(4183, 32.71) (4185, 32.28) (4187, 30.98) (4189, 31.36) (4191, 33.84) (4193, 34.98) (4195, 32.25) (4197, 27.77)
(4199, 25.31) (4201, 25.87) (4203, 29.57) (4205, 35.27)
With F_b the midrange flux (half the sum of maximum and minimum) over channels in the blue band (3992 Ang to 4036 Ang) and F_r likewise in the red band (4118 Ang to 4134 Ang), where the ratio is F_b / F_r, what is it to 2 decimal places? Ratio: 0.81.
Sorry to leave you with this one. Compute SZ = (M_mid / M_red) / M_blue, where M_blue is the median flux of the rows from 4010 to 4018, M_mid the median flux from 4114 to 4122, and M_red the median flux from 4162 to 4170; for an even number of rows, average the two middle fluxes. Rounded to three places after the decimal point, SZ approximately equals 0.032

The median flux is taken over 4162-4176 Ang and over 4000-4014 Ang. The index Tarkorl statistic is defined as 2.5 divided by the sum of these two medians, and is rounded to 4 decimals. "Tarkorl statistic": 0.0421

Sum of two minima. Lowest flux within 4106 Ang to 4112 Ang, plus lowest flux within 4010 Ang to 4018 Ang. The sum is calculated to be 61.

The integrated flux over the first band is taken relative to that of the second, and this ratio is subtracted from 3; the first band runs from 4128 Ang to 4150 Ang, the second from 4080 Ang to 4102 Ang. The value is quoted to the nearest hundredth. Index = 2.21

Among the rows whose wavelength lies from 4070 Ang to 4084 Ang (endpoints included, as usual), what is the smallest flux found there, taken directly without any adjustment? 26.17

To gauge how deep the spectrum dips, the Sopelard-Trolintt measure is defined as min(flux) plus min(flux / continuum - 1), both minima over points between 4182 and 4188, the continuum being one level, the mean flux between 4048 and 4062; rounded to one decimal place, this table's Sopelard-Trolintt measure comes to 31.0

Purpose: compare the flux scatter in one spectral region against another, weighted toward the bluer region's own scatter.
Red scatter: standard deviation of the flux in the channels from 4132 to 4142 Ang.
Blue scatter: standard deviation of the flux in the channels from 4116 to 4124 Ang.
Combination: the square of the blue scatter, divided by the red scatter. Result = 0.2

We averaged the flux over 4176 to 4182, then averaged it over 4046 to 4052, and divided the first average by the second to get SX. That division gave 1.18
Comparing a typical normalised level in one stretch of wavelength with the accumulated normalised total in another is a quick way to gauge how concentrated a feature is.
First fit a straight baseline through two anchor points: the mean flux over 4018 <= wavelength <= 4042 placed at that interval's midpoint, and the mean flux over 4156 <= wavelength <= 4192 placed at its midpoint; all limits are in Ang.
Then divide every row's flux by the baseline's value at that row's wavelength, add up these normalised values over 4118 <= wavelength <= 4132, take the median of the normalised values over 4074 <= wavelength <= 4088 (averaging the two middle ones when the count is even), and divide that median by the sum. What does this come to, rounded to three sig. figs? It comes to 0.153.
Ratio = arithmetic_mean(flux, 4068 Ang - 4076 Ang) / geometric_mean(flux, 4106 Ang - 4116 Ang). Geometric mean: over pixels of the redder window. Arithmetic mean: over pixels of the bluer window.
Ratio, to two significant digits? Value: 0.82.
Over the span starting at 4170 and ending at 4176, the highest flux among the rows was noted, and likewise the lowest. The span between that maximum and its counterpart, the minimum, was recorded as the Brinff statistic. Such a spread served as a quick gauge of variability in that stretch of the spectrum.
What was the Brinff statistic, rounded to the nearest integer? 2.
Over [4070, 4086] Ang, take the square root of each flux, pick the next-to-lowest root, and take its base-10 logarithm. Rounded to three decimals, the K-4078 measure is 0.709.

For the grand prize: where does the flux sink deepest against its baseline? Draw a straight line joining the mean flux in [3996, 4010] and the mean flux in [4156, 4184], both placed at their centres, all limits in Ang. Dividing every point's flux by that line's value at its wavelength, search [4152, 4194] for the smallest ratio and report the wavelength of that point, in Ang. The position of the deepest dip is 4173 Ang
